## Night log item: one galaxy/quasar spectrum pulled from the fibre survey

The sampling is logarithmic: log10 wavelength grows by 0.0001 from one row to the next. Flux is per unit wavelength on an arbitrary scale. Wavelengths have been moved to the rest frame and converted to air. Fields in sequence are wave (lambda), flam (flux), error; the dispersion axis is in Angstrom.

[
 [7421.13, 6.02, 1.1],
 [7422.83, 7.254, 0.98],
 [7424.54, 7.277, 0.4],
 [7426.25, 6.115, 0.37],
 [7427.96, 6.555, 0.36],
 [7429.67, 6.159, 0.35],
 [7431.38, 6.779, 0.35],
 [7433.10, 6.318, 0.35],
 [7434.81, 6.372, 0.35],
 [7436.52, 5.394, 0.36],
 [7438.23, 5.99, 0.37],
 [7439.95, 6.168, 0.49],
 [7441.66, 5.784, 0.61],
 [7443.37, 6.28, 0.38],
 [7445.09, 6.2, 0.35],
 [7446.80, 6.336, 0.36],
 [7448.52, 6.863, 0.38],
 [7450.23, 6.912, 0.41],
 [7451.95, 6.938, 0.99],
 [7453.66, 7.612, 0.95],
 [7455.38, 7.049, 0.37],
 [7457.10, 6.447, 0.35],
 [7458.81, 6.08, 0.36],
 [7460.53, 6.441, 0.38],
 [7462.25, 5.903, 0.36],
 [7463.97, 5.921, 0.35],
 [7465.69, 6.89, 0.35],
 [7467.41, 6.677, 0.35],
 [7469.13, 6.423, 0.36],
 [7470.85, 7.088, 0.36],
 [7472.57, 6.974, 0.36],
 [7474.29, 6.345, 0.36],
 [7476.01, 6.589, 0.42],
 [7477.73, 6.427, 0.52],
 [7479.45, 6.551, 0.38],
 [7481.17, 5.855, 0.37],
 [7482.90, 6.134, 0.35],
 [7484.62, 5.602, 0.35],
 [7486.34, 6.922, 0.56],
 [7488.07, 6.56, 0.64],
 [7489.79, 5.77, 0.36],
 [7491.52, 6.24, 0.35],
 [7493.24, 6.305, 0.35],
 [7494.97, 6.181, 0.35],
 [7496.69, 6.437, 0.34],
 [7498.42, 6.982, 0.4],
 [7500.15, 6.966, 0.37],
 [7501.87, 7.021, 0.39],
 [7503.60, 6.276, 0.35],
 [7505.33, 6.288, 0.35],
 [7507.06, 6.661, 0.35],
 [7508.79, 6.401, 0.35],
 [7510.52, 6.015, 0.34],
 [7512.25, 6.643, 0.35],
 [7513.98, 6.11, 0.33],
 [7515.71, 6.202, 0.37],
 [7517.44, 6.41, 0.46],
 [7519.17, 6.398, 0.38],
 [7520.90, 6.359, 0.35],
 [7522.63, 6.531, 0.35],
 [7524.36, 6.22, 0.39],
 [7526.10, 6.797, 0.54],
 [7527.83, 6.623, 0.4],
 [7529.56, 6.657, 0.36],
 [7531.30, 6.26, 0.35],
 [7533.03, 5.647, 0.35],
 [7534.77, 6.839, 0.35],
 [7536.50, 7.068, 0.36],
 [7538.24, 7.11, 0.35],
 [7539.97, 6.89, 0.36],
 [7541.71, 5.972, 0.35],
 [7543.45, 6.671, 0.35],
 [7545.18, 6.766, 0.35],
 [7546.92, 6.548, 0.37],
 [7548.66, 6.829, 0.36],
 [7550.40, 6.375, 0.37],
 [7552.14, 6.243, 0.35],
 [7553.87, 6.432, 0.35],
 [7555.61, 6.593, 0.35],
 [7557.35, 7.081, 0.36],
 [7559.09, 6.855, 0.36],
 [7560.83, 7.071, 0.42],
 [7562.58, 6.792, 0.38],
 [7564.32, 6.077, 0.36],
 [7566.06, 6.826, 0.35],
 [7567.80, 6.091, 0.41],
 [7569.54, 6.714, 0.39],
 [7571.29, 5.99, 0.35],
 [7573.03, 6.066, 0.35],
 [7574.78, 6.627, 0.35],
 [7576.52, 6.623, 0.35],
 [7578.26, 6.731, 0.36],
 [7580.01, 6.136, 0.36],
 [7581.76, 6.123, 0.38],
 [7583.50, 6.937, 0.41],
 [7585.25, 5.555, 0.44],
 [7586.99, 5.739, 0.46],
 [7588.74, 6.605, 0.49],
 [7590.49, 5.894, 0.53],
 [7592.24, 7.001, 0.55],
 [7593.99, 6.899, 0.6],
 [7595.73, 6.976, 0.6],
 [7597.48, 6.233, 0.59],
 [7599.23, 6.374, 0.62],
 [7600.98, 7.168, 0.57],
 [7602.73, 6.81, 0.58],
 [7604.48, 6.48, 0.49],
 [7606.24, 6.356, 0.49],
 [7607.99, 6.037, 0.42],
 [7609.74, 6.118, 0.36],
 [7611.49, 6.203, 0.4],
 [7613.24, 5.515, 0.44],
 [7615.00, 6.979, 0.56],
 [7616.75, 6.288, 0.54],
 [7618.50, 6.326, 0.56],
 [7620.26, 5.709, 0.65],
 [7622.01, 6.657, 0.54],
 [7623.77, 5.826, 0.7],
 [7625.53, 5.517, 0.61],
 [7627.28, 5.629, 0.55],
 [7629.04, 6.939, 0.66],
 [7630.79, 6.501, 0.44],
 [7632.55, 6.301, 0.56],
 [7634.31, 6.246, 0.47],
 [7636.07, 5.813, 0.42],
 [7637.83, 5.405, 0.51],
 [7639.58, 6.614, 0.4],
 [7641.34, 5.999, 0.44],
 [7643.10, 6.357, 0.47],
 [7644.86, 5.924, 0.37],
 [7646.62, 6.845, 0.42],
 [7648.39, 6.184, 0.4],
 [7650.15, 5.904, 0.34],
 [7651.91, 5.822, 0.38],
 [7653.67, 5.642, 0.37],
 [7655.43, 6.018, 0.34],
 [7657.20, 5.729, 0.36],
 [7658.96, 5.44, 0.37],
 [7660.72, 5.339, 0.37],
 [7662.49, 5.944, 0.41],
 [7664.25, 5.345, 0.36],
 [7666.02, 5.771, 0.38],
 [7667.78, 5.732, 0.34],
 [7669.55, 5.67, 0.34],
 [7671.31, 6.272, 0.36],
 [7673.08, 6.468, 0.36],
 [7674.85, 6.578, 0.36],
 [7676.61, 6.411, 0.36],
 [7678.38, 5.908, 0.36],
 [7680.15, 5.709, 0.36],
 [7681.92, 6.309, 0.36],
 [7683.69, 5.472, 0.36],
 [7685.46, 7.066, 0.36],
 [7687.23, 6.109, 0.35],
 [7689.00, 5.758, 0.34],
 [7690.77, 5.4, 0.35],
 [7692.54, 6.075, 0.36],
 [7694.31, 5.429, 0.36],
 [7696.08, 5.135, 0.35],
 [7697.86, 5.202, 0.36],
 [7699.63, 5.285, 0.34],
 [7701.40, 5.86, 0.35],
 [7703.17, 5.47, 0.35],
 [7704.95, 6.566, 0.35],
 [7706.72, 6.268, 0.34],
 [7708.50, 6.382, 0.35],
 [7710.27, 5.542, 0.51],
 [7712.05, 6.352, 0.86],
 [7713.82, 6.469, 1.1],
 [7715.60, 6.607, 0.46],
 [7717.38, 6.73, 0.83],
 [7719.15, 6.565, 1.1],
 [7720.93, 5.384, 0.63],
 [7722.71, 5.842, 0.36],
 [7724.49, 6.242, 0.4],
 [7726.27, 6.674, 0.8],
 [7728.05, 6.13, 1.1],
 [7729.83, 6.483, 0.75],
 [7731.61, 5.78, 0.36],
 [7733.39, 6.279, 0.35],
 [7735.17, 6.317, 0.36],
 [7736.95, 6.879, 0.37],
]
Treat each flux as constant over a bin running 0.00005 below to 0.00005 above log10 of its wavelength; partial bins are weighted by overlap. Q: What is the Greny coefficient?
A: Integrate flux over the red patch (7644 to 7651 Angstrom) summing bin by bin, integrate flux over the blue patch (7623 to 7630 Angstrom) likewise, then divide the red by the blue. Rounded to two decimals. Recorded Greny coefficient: 1.04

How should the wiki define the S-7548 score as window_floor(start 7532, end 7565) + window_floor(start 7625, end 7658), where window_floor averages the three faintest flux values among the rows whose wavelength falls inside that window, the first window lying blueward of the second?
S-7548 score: 11.4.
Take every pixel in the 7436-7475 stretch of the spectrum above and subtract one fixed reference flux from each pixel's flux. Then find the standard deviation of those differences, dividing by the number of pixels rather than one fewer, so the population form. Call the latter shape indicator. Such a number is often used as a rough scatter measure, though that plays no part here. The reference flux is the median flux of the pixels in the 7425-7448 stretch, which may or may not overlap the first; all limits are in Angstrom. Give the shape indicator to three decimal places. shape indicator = 0.508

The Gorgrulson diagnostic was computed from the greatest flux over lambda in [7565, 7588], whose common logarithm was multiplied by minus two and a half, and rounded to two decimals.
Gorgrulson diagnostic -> -2.10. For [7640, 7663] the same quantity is -2.09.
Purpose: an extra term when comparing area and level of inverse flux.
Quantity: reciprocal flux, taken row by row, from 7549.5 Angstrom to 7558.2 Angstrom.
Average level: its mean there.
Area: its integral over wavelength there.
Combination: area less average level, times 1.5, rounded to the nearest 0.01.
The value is 1.77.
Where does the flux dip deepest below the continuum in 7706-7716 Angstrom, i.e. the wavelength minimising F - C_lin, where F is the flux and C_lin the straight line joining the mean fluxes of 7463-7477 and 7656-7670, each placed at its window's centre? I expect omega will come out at 7710.27 Angstrom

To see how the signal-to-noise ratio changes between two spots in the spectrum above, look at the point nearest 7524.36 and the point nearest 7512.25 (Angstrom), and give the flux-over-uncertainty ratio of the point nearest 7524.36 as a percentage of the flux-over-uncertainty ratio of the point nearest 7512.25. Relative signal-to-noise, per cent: 84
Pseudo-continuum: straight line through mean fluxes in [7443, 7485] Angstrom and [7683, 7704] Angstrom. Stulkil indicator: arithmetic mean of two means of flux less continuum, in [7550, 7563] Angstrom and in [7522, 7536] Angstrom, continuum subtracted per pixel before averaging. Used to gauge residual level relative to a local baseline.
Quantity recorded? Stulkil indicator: 0.34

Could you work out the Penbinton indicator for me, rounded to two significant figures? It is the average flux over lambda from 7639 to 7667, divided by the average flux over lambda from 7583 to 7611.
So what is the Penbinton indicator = 0.92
